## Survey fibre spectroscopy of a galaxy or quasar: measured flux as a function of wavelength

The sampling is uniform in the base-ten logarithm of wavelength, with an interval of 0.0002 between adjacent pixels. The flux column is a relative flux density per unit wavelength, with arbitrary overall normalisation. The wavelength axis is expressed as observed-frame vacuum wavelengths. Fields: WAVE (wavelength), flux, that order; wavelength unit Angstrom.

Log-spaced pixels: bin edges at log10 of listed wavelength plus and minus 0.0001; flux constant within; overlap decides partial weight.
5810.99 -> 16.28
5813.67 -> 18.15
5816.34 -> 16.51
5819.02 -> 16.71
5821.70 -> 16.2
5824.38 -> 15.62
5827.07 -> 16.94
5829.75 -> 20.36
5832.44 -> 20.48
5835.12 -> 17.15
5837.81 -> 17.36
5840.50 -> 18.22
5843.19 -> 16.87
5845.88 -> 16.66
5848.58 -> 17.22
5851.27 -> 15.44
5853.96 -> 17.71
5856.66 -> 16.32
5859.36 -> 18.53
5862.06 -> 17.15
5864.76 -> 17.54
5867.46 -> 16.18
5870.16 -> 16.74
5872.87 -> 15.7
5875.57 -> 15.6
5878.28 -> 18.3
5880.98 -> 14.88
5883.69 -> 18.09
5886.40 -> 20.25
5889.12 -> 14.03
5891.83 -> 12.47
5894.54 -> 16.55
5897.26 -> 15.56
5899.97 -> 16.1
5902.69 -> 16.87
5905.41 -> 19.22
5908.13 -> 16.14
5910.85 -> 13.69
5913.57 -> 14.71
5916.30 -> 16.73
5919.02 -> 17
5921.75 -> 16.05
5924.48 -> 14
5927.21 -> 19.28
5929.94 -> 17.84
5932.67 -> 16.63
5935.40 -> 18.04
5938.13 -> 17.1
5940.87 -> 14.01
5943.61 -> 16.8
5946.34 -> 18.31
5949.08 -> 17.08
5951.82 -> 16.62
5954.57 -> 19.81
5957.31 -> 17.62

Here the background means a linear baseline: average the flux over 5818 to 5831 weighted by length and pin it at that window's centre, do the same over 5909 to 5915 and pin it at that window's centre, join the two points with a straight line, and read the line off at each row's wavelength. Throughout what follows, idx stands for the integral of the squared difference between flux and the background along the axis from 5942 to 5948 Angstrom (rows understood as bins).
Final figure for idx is 105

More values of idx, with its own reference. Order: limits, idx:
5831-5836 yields 36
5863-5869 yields 9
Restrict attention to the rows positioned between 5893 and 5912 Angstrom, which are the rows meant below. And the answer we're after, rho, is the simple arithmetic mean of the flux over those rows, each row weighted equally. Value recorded 16.3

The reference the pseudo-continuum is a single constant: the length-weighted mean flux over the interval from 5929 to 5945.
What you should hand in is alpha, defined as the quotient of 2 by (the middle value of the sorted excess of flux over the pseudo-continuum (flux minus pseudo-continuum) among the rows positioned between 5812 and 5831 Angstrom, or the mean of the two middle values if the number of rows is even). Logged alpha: -261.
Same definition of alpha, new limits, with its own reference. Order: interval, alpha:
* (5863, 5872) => 90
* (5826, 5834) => 1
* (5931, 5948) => 9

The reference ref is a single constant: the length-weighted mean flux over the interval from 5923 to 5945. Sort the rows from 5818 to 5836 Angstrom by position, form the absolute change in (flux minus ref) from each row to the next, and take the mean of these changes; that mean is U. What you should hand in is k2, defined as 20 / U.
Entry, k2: 12.9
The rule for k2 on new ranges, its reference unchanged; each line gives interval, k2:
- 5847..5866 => 12.7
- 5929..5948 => 11.0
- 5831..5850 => 18.4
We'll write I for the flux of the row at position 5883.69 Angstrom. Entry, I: 18.09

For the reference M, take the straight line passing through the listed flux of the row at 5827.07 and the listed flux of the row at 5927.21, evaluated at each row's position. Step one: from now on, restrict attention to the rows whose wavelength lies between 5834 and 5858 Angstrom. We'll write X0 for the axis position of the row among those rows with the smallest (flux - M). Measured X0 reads 5851.27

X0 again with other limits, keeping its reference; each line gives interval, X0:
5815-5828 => 5824.38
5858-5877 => 5875.57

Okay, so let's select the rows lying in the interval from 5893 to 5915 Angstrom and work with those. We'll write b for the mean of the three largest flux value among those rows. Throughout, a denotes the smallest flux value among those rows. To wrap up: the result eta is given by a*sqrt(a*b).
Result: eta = 212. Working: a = 13.69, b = 17.5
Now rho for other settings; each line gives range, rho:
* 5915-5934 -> 16.8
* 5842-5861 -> 17.0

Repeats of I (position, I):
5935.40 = 18.04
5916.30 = 16.73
